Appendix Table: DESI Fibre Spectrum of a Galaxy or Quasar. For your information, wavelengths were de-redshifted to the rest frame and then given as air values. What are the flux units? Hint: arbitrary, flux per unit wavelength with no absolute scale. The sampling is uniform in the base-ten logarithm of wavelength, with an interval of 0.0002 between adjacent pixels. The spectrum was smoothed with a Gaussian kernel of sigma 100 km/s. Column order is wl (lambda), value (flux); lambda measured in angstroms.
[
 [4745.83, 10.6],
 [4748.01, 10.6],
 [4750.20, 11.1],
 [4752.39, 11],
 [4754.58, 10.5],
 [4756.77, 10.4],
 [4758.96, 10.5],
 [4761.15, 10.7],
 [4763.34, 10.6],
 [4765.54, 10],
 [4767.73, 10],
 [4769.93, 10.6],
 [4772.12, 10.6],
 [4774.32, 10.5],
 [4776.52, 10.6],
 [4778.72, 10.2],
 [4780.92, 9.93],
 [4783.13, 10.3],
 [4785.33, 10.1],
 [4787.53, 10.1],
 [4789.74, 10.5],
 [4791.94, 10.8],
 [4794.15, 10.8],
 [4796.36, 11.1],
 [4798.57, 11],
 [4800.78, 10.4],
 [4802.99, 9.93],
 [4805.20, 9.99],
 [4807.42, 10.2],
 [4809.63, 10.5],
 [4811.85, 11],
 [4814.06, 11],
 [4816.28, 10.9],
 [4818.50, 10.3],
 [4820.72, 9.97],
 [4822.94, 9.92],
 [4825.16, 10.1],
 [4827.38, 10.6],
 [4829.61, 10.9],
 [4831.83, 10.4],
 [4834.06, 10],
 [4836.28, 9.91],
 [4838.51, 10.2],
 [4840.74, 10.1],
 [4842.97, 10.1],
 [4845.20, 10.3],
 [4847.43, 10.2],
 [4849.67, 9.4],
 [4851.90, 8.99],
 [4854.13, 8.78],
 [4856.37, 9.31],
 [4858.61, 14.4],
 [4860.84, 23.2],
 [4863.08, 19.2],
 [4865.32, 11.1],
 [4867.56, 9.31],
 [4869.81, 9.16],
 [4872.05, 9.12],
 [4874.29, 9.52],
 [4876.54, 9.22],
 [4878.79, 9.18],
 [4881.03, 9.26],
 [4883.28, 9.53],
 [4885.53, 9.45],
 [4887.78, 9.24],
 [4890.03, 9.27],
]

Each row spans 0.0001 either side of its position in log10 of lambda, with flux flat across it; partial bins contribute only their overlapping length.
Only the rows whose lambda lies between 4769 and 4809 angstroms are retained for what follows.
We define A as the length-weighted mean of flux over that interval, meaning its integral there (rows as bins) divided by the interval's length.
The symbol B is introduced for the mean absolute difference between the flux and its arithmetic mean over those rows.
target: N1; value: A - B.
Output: 10.1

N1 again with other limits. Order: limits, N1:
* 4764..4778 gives 10.1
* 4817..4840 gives 10.0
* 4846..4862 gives 8.2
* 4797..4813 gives 10.1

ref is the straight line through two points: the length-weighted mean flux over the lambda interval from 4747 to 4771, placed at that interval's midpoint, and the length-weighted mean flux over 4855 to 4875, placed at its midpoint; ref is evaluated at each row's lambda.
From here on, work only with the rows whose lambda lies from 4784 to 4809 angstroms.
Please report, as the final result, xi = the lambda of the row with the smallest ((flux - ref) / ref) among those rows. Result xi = 4802.99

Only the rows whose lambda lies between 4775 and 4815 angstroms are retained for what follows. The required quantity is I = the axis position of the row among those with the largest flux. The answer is 4796.36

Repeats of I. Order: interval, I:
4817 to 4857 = 4829.61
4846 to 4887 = 4860.84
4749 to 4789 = 4750.20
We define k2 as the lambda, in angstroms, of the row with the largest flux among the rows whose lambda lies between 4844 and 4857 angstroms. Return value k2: 4845.20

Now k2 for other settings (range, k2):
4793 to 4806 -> 4796.36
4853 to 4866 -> 4860.84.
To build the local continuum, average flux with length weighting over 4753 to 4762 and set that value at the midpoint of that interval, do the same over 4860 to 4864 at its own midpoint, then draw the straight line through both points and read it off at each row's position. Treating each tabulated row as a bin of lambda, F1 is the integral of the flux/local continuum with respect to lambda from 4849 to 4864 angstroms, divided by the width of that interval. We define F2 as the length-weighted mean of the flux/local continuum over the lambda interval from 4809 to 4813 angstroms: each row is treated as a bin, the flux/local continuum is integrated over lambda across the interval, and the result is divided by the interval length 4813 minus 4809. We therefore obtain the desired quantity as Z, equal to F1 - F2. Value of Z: 0.0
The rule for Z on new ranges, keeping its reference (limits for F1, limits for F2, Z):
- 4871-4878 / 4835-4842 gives -0.1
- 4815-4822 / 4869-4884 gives 0.2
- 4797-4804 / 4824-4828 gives 0.1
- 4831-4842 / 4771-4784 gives -0.3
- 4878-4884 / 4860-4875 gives -0.2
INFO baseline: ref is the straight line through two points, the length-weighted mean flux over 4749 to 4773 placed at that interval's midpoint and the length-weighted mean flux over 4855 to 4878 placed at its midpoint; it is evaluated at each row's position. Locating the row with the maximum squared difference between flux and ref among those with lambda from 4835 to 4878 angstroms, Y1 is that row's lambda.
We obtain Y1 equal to 4860.84 angstroms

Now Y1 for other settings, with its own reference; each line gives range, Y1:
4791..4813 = 4802.99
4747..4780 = 4750.20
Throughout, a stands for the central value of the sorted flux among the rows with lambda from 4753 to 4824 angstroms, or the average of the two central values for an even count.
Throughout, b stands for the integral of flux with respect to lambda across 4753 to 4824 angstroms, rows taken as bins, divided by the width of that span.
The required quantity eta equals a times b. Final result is 110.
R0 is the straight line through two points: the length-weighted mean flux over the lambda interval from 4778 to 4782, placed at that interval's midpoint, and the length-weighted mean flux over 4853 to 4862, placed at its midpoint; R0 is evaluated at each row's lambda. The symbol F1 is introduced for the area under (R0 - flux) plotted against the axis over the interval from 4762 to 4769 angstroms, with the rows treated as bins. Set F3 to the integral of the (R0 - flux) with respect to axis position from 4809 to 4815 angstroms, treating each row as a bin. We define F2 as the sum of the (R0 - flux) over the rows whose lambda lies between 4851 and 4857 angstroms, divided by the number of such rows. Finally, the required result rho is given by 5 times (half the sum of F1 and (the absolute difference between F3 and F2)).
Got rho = -16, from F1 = -6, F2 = 4.8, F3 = 5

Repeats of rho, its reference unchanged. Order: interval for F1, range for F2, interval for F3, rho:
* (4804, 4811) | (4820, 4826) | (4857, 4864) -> 99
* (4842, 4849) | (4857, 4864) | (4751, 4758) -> 77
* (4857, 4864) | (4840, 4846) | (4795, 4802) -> -68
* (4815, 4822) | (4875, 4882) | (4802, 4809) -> 36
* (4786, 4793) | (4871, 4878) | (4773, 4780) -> 25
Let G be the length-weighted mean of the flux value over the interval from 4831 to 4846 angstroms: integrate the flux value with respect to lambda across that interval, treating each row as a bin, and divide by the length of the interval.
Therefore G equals 10.1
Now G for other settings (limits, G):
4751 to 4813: 10.5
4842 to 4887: 10.9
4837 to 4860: 10.3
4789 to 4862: 10.8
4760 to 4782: 10.4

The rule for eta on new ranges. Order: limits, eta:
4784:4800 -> 115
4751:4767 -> 111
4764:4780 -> 109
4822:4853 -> 102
